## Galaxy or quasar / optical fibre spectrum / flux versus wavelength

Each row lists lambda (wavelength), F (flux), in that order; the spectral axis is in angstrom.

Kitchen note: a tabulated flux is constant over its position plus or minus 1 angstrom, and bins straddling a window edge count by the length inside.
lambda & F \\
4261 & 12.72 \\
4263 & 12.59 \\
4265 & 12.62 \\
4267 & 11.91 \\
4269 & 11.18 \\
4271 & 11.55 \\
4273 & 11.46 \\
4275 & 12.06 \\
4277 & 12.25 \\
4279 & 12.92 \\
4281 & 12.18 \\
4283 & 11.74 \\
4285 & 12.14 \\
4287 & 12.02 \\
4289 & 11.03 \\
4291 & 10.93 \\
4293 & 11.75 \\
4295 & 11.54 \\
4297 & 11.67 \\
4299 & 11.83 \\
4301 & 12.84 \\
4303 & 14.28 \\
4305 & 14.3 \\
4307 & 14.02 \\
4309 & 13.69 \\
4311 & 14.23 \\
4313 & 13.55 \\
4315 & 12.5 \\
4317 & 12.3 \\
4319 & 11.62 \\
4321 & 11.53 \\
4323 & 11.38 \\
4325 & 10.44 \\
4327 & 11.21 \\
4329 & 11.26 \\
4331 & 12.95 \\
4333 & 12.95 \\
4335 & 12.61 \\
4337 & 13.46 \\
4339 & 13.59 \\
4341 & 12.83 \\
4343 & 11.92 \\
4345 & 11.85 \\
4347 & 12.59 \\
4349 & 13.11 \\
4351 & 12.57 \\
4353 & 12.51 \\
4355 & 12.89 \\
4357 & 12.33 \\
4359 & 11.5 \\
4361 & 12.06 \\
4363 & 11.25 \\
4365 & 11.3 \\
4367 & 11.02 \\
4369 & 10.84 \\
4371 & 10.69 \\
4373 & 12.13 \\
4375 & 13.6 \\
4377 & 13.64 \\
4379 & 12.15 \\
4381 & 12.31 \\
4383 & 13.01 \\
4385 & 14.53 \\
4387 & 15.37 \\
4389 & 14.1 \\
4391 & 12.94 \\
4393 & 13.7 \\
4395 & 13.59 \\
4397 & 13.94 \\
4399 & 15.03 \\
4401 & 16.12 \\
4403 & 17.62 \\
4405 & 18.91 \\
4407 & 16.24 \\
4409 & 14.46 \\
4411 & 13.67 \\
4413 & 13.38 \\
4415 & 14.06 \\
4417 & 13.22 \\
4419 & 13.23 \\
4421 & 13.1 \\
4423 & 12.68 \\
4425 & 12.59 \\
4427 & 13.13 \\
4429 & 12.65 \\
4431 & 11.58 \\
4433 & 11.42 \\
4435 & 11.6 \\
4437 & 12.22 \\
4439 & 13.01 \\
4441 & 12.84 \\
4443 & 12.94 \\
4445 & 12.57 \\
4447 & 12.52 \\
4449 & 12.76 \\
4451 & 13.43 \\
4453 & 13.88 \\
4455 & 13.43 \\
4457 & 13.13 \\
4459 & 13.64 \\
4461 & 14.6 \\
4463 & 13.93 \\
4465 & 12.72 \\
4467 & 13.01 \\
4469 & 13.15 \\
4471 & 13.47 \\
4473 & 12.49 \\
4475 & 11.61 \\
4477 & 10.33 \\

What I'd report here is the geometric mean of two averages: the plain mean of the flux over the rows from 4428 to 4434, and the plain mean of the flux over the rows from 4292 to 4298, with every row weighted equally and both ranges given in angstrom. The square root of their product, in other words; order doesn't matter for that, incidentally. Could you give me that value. 11.8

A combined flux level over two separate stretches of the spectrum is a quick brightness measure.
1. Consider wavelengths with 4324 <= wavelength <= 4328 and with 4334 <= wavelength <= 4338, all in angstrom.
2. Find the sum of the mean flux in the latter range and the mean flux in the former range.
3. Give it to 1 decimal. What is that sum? 23.9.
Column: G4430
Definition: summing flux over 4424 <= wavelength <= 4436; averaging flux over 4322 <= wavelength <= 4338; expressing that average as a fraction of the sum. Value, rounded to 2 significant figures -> 0.16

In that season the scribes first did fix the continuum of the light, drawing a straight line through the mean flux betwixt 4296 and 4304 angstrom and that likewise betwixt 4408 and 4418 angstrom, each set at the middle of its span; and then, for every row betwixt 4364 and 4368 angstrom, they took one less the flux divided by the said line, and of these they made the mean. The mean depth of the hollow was 0.16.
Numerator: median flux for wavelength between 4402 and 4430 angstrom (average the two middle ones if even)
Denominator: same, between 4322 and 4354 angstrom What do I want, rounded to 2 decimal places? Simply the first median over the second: 1.06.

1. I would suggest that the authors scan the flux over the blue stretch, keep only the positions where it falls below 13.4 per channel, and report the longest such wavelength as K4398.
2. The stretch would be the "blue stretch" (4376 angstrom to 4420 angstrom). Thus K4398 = 4419 angstrom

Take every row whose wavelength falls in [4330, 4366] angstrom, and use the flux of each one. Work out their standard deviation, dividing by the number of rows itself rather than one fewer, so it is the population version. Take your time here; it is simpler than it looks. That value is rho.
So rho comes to 0.7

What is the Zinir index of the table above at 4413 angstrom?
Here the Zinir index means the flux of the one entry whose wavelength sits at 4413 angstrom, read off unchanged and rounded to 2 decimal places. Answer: 13.38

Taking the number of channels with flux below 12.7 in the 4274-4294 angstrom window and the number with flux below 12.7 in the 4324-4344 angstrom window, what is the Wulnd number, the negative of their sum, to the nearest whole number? -14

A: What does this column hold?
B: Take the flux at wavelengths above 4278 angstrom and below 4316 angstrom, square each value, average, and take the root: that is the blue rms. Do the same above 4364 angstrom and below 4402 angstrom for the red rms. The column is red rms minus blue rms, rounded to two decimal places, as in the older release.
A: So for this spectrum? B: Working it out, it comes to 0.61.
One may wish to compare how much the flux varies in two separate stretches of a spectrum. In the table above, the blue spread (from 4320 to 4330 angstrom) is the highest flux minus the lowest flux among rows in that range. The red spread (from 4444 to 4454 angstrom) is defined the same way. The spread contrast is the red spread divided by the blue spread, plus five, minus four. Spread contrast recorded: 2.2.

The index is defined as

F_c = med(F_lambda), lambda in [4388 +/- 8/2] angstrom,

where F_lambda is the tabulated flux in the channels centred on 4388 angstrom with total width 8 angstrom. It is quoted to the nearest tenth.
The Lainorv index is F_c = 14.3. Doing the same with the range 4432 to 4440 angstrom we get 11.9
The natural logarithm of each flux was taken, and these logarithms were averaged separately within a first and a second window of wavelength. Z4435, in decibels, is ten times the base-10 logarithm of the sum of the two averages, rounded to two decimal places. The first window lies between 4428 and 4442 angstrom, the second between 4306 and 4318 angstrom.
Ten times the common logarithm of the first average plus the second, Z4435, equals 7.07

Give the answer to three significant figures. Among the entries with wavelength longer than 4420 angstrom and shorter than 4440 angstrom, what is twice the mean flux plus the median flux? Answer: 37.4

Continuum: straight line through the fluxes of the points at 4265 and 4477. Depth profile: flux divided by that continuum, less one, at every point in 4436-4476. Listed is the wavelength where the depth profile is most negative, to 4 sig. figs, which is 4475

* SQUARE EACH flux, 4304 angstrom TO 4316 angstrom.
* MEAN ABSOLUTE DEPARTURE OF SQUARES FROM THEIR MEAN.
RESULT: 13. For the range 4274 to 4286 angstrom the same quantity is 6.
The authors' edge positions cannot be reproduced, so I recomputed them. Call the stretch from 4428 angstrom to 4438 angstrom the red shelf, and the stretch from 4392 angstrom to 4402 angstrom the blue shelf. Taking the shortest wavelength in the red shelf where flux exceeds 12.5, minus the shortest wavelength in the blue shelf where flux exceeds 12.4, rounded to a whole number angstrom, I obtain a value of 36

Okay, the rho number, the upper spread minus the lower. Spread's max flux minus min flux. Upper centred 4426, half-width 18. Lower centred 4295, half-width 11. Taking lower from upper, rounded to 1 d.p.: -0.3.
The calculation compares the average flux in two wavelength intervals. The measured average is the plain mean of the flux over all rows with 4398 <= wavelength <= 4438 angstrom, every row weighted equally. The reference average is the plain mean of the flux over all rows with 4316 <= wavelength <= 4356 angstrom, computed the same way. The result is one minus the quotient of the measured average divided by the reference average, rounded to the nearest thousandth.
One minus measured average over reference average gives -0.128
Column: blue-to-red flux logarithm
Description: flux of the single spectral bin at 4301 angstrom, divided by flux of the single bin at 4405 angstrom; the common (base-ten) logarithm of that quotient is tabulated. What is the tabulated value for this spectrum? -0.17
